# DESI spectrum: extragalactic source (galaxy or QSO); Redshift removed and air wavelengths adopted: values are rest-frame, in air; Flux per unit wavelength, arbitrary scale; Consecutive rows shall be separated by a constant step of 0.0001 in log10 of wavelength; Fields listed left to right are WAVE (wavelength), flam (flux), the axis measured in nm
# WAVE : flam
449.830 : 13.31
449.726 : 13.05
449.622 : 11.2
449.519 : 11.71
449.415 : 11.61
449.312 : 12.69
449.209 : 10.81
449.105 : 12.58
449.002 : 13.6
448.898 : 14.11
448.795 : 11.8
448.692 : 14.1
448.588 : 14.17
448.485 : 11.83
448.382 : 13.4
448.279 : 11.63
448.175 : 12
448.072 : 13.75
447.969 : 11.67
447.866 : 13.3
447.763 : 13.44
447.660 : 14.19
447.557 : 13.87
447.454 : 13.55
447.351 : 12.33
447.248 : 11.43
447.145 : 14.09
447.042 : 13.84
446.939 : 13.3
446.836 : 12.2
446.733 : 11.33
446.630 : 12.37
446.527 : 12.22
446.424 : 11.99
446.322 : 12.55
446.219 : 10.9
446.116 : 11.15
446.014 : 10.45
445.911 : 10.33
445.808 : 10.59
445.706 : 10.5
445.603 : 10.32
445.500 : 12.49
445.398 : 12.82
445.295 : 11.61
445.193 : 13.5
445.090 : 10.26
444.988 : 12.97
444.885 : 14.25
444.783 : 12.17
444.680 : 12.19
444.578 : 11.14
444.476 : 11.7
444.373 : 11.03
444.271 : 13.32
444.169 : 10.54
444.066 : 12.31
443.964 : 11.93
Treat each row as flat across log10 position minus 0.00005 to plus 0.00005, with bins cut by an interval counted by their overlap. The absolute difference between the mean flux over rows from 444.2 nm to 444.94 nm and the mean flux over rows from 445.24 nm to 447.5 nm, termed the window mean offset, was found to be 0.3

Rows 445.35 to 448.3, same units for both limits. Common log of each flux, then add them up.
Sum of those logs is 31.5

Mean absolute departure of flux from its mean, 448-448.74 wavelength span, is 1.0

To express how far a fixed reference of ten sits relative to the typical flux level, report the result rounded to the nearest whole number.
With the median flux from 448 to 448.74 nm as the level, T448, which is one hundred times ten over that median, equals 75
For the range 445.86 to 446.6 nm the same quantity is 90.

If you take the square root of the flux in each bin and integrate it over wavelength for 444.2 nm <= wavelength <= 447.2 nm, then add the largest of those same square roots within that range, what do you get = 14.1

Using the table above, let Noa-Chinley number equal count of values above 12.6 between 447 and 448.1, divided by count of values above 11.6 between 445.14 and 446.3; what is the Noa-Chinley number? 2.0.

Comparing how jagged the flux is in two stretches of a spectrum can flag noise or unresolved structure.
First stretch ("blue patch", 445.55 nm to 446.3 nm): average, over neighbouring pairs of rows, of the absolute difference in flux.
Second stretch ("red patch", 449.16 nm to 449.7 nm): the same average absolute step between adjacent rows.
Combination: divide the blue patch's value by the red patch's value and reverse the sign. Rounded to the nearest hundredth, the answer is -0.30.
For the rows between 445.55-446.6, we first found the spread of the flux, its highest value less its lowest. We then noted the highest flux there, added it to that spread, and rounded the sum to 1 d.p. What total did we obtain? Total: 14.8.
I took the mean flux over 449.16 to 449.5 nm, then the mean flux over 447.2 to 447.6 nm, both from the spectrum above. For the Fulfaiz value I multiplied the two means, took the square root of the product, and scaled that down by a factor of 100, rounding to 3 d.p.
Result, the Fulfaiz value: 0.122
